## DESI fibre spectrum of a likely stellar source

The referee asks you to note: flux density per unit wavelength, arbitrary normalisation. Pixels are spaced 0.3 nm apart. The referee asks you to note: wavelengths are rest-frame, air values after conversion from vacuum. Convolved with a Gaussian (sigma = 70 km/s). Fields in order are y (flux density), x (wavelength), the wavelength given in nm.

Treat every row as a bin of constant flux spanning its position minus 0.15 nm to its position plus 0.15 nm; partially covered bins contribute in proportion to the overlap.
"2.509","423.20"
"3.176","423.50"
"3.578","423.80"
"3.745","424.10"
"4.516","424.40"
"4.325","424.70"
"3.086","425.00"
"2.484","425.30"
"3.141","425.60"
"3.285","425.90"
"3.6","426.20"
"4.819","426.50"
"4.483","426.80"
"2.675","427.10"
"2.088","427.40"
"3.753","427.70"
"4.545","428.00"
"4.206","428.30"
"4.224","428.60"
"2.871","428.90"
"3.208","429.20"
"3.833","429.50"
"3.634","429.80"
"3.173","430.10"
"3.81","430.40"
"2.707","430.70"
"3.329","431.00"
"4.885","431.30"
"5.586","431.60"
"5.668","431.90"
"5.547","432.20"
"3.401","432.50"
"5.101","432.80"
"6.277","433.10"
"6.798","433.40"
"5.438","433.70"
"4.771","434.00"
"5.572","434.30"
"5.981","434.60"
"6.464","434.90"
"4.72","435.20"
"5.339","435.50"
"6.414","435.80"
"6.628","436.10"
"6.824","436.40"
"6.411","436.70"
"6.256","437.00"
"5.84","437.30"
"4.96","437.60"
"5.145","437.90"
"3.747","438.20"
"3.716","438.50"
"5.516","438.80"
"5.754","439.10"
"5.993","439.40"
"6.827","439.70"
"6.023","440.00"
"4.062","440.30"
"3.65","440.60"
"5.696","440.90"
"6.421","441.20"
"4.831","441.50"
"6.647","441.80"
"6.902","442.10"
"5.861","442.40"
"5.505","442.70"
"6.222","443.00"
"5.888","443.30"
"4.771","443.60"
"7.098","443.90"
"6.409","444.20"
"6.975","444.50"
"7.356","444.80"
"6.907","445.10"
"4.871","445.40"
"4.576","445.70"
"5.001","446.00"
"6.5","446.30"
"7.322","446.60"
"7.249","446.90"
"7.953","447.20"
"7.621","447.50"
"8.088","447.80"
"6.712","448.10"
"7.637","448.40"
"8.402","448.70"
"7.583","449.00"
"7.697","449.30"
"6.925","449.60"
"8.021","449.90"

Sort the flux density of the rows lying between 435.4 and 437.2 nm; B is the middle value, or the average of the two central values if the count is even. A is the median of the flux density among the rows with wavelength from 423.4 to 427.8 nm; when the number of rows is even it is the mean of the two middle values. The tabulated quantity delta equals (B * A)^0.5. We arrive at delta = 4.79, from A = 3.6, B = 6.4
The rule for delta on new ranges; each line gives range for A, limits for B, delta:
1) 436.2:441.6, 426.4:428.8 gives 4.91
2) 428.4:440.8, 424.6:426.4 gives 4.14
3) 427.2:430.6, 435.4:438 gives 4.85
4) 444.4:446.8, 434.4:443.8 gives 6.27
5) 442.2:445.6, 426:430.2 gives 4.79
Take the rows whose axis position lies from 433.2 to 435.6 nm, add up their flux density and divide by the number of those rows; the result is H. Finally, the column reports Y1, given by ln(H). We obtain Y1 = 1.73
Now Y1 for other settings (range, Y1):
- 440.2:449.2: 1.85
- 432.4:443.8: 1.72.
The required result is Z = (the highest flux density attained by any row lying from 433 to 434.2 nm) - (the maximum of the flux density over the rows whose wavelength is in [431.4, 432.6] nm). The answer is 1.1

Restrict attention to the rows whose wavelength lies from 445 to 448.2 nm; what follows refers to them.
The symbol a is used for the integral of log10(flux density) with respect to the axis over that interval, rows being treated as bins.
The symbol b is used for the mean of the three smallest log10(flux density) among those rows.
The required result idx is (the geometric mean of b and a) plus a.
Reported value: 3.9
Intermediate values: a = 2.60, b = 0.68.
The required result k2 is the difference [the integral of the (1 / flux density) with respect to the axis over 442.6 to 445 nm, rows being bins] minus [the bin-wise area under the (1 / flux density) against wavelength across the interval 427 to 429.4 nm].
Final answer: -0.349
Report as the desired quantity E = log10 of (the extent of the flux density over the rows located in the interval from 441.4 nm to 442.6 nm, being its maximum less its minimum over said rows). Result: 0.3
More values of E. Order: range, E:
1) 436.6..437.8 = 0.2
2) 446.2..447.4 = 0.2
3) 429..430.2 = -0.2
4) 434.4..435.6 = 0.2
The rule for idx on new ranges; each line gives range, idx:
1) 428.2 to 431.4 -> 2.7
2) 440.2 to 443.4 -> 3.6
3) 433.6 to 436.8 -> 3.8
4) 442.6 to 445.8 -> 3.8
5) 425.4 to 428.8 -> 2.8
